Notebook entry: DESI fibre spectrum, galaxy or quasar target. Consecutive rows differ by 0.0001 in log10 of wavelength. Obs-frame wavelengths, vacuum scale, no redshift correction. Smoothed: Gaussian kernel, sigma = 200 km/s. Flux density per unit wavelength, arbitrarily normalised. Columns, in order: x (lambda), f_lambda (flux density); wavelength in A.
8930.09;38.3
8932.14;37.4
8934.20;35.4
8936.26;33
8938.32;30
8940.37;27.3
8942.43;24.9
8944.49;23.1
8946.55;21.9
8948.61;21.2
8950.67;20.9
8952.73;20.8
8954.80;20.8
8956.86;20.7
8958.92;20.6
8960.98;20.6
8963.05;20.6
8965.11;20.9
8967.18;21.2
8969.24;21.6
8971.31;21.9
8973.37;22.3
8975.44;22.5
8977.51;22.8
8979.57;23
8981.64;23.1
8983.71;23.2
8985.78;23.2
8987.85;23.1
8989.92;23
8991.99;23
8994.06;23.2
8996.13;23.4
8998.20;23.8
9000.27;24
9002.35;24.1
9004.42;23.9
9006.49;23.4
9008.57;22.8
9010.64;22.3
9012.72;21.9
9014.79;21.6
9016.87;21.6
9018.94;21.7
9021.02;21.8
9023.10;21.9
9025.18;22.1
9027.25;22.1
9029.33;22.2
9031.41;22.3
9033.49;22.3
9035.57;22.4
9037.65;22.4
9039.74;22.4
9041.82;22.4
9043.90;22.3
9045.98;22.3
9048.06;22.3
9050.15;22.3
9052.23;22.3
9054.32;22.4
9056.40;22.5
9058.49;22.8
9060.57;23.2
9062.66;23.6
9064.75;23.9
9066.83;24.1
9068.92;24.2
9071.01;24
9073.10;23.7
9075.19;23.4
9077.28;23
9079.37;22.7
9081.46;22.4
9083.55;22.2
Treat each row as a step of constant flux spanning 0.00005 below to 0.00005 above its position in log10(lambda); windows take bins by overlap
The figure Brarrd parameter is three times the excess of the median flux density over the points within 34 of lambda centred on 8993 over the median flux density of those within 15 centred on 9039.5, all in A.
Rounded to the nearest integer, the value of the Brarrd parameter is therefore 2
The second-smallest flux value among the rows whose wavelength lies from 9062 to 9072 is 23.9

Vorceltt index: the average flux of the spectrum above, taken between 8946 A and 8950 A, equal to 21.5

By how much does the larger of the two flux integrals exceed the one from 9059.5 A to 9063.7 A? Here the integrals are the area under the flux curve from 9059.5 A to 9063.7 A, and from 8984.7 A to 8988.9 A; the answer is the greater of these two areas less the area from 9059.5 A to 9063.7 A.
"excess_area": 0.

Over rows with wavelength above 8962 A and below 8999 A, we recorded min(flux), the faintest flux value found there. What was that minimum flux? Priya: 20.6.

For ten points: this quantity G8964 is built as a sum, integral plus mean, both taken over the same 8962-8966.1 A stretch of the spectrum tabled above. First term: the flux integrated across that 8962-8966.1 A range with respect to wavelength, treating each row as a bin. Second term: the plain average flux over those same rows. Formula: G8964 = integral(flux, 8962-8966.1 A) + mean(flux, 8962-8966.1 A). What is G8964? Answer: 106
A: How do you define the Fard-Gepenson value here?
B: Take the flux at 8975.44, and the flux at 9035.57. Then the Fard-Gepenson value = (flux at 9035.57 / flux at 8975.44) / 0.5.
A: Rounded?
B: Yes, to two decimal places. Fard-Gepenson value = 1.99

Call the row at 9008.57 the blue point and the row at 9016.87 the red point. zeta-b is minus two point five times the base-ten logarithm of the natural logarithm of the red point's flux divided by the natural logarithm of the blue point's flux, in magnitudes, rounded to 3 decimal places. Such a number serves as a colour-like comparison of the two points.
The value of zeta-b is 0.019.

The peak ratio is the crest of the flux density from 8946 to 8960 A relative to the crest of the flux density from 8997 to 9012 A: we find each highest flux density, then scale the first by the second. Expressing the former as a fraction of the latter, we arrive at 0.91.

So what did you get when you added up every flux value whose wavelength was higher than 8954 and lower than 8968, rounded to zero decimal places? 145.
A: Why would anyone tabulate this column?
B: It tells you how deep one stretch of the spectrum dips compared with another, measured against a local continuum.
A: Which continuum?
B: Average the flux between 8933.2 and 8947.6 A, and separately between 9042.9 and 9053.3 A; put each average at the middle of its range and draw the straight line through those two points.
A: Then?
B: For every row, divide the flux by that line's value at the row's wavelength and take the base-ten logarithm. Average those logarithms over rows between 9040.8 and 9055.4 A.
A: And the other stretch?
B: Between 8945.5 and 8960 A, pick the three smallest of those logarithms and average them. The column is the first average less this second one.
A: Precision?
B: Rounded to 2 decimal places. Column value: 0.12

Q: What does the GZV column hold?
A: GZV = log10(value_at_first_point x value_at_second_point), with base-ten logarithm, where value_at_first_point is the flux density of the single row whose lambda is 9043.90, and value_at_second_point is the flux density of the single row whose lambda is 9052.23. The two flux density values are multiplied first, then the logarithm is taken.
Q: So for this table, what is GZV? 2.70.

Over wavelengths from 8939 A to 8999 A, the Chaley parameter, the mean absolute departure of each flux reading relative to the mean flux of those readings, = 1.2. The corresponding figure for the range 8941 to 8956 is 1.2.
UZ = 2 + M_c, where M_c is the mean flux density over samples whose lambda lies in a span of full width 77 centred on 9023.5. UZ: 24.6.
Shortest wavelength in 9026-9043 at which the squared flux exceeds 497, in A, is 9031.41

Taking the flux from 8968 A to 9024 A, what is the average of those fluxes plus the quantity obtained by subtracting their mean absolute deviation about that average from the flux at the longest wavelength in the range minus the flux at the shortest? 22.4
